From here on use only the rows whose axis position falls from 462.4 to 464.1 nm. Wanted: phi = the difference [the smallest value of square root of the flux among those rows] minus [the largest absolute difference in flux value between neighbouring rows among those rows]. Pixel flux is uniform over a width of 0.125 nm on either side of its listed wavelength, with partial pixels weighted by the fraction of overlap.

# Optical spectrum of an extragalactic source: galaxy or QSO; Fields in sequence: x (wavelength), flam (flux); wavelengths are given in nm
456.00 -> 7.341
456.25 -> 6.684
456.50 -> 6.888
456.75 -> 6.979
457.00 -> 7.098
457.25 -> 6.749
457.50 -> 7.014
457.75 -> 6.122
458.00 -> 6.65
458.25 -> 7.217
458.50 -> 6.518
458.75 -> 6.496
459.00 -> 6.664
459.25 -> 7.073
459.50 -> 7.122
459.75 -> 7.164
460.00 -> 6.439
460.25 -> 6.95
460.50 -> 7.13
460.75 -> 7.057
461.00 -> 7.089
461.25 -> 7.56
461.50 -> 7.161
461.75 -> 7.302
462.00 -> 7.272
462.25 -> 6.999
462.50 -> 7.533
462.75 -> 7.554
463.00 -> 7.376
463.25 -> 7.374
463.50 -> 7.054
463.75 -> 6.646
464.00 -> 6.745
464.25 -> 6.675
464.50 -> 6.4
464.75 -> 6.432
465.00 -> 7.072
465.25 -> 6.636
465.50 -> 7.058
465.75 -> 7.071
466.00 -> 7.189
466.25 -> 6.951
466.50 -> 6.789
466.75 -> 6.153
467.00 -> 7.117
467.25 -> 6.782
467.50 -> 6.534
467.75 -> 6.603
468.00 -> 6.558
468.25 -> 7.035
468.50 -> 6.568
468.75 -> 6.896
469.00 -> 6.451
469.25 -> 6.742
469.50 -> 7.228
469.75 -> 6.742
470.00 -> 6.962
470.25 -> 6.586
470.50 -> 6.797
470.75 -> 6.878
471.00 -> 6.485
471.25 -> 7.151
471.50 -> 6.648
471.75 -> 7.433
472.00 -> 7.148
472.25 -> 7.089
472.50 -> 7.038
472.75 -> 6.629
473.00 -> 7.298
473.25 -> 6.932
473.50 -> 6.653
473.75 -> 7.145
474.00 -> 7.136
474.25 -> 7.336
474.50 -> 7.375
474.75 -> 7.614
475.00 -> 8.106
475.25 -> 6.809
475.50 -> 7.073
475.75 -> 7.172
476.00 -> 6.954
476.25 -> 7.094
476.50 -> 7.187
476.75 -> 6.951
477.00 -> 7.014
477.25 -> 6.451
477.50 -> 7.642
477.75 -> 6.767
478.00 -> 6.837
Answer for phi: 2.17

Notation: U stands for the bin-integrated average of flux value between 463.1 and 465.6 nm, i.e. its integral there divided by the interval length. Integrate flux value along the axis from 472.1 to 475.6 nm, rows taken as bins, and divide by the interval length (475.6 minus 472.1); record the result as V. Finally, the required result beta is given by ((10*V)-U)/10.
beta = 6.5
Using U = 6.81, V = 7.16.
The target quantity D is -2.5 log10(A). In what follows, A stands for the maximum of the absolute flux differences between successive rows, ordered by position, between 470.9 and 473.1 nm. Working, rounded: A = 0.8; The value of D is 0.3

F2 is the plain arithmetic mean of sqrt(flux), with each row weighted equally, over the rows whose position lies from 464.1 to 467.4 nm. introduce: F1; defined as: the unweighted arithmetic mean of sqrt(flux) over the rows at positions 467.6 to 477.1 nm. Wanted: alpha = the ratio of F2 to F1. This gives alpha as 0.99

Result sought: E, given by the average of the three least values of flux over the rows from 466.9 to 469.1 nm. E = 6.51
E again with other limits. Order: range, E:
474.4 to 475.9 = 7.02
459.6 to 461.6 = 6.82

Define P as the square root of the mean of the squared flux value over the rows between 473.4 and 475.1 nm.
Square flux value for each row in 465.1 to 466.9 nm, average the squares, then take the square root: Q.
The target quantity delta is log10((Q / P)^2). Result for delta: -0.062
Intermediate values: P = 7.3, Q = 6.84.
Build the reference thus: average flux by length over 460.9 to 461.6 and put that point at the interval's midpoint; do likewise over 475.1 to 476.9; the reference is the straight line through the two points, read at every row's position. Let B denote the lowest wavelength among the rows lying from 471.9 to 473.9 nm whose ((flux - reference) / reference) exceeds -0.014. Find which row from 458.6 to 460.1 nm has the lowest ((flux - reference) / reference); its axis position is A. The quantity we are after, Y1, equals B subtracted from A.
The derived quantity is -12.00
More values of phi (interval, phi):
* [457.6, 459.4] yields 1.78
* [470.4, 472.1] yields 1.76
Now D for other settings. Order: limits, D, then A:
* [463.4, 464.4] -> 1.0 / 0.4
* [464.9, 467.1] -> 0.0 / 1.0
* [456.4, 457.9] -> 0.1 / 0.9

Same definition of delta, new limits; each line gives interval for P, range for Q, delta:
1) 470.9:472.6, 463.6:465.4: -0.044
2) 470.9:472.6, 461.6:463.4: 0.041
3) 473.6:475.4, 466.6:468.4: -0.084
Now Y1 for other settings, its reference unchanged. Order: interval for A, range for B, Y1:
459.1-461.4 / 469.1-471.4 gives -9.50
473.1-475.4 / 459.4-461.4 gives 12.25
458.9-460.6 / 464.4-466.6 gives -6.00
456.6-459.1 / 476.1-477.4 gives -18.50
